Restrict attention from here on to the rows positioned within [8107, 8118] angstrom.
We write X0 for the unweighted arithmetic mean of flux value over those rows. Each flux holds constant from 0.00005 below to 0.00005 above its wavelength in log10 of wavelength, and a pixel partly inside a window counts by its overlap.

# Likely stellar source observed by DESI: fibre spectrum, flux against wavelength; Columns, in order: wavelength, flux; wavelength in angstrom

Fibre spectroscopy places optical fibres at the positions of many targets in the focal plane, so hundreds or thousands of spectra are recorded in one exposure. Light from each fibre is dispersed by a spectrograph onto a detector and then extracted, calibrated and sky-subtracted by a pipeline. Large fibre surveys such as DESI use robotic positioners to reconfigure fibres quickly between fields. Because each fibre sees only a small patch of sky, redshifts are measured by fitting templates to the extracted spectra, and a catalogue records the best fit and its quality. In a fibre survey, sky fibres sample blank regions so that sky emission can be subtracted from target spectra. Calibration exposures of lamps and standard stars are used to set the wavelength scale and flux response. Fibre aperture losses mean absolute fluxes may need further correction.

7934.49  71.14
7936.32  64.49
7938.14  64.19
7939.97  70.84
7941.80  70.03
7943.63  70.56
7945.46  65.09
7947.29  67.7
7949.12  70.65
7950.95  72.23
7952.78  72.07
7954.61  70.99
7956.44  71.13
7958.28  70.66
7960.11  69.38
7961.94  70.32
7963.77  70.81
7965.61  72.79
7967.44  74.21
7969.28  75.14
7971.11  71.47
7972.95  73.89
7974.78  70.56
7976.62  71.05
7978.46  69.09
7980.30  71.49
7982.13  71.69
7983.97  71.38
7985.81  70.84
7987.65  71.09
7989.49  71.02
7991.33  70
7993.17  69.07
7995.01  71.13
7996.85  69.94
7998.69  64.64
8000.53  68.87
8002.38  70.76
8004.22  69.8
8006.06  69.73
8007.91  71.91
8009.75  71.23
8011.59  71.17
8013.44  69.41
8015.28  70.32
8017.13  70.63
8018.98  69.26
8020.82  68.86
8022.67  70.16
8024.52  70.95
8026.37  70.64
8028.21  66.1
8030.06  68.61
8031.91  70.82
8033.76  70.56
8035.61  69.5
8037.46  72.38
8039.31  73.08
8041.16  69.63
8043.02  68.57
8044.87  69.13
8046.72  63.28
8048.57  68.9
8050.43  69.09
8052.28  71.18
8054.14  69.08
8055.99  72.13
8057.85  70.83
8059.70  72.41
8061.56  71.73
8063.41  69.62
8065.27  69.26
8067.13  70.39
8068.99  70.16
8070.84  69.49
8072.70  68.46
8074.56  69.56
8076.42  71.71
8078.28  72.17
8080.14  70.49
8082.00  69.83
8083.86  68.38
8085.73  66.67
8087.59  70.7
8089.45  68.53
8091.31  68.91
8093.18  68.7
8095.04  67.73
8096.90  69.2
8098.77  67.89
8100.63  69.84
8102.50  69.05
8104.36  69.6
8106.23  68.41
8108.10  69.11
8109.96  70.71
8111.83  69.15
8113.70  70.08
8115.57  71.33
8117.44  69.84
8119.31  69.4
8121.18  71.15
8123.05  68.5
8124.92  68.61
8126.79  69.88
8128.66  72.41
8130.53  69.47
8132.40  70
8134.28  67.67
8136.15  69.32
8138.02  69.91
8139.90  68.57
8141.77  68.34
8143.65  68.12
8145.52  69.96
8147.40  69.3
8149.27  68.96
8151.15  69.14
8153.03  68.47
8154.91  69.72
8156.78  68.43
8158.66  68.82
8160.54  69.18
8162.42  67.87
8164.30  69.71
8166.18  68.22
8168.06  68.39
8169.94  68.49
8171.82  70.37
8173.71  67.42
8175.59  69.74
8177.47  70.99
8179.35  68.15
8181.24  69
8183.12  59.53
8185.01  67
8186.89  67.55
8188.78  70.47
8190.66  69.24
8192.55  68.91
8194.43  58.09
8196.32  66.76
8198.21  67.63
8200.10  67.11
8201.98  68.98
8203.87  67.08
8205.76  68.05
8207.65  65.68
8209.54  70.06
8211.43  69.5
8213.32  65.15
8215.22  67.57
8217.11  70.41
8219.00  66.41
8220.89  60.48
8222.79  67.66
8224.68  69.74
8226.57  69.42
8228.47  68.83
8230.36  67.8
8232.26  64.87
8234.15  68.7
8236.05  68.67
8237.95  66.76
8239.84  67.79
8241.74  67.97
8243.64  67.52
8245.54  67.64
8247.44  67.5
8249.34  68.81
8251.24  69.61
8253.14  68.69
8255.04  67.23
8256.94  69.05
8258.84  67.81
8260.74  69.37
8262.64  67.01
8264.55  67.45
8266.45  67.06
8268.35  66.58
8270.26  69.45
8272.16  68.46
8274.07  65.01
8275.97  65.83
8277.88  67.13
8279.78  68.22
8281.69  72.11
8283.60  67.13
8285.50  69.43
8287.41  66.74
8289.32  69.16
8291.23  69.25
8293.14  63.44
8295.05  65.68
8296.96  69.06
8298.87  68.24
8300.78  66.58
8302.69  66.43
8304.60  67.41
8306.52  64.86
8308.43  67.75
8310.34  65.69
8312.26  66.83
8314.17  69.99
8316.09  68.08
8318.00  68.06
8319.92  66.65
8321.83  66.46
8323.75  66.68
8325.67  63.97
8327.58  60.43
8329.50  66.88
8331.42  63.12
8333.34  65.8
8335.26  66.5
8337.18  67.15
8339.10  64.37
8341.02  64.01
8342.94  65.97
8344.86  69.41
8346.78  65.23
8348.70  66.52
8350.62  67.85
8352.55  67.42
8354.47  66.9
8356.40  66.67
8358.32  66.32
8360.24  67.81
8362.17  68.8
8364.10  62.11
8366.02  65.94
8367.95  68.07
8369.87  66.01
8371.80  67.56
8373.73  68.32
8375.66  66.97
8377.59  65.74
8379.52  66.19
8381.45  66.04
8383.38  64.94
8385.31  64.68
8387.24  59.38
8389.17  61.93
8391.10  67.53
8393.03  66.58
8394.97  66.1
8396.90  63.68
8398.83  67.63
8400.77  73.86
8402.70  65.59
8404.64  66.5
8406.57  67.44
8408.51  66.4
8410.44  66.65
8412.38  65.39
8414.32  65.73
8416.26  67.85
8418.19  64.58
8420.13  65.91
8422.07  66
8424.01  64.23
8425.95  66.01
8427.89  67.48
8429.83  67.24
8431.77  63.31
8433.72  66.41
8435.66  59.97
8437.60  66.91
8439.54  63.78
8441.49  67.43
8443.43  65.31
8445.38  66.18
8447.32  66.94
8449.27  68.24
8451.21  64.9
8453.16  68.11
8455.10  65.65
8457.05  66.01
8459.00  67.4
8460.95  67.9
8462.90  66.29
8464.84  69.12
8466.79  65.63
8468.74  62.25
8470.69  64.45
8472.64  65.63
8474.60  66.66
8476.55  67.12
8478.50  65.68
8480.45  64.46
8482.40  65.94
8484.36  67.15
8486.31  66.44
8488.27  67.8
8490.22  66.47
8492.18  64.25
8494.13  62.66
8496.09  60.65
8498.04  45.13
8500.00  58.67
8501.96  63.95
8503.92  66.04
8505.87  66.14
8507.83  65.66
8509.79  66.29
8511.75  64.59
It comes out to 70.0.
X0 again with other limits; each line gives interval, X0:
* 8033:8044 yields 70.6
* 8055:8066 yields 71.0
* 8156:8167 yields 68.7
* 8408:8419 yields 66.1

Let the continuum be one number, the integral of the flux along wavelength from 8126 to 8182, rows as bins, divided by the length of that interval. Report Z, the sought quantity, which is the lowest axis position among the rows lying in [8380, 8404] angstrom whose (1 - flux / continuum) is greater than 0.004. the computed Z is 8381.45 angstrom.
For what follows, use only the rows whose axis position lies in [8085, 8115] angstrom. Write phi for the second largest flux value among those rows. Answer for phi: 70.7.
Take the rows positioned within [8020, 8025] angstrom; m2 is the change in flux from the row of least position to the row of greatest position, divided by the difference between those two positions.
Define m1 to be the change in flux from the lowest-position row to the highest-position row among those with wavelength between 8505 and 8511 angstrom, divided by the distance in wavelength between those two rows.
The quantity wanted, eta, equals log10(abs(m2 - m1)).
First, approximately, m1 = 0.04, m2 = 0.6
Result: -0.3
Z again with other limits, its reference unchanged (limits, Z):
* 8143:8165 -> 8143.65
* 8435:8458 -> 8435.66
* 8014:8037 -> 8028.21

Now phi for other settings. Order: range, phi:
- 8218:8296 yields 69.74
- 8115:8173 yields 71.33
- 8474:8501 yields 67.15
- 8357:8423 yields 68.8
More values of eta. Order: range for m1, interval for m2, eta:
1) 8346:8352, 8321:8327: 0.1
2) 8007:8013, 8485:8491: -0.7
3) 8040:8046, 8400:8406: 0.2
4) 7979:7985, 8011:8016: -0.7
